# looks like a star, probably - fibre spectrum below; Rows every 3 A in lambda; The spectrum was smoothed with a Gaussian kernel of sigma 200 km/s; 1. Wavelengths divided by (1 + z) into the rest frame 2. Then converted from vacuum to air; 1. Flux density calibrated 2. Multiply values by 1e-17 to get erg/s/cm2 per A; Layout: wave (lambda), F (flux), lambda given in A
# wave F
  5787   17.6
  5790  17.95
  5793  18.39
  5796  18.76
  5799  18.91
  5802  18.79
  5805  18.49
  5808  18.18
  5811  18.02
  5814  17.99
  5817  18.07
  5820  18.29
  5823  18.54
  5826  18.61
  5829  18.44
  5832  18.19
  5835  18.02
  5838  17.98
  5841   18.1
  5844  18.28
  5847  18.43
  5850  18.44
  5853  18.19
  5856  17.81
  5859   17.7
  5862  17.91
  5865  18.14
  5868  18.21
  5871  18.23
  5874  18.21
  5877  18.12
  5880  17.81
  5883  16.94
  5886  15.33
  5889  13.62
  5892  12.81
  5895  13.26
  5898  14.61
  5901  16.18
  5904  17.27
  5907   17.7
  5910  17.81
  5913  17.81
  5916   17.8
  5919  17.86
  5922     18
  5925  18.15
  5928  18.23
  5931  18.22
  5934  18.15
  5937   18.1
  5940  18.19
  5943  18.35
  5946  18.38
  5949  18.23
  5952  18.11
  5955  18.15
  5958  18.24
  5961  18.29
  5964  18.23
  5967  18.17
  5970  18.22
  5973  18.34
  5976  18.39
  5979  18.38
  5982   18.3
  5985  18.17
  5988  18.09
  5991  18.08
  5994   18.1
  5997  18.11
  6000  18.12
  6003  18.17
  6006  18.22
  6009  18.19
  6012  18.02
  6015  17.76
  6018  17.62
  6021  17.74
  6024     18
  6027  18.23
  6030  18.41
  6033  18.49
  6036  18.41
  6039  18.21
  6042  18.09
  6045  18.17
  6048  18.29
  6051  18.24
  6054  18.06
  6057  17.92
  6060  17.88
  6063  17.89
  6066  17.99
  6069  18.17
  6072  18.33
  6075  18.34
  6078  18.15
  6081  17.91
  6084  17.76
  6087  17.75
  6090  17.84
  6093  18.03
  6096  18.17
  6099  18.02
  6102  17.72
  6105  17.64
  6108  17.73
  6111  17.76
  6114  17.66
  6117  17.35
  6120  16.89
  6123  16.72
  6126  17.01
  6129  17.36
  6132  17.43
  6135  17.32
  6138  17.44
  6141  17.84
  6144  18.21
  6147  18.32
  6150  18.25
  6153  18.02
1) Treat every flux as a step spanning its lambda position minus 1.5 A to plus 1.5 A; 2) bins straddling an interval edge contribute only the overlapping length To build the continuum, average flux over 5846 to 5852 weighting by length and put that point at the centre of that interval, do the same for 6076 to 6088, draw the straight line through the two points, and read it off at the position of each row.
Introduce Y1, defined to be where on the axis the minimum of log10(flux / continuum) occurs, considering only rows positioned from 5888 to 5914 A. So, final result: 5892 A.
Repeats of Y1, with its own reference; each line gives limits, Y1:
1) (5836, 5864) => 5859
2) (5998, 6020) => 6018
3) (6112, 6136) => 6123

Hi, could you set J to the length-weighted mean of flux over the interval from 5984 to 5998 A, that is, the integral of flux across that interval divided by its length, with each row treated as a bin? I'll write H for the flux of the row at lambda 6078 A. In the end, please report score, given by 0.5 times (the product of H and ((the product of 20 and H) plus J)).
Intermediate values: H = 18.15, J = 18.1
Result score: 3459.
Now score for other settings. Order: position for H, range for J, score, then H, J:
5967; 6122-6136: 3458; 18.17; 17.2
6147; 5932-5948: 3523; 18.32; 18.2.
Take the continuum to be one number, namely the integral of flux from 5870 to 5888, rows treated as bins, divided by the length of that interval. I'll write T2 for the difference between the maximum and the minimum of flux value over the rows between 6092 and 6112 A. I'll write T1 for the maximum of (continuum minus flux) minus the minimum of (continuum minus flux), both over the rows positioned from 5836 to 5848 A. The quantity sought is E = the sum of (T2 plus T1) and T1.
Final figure 1.43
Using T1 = 0.45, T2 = 0.53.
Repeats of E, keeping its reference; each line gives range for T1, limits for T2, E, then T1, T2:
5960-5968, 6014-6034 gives 1.11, 0.12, 0.87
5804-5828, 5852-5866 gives 1.73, 0.62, 0.49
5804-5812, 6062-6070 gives 1.22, 0.47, 0.28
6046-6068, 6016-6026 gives 1.20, 0.41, 0.38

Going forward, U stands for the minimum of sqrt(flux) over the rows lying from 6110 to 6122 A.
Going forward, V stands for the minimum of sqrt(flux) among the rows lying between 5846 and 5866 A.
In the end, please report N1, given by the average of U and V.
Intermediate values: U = 4.11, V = 4.21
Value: 4.16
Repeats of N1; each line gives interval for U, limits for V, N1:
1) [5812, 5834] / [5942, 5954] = 4.25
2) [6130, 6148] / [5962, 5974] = 4.21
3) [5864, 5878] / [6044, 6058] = 4.24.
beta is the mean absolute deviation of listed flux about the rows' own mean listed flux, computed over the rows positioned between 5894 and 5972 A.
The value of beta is 0.72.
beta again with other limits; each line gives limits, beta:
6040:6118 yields 0.20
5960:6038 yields 0.15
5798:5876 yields 0.22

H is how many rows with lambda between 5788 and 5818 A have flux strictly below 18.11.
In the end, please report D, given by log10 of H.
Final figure 0.6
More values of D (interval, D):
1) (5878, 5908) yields 1.0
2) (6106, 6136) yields 1.0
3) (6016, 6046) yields 0.6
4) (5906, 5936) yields 0.8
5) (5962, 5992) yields 0.3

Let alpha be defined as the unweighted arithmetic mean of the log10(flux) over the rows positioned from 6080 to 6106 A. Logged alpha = 1.252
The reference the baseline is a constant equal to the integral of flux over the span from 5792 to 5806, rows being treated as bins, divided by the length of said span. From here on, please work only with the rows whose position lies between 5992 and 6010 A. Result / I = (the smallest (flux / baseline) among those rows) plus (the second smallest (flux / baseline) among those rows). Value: 1.938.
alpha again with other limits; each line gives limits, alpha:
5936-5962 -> 1.261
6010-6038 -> 1.257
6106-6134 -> 1.239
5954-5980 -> 1.262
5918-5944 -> 1.259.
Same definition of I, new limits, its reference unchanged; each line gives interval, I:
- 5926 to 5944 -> 1.940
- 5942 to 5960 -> 1.941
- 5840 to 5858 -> 1.922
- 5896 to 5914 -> 1.648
